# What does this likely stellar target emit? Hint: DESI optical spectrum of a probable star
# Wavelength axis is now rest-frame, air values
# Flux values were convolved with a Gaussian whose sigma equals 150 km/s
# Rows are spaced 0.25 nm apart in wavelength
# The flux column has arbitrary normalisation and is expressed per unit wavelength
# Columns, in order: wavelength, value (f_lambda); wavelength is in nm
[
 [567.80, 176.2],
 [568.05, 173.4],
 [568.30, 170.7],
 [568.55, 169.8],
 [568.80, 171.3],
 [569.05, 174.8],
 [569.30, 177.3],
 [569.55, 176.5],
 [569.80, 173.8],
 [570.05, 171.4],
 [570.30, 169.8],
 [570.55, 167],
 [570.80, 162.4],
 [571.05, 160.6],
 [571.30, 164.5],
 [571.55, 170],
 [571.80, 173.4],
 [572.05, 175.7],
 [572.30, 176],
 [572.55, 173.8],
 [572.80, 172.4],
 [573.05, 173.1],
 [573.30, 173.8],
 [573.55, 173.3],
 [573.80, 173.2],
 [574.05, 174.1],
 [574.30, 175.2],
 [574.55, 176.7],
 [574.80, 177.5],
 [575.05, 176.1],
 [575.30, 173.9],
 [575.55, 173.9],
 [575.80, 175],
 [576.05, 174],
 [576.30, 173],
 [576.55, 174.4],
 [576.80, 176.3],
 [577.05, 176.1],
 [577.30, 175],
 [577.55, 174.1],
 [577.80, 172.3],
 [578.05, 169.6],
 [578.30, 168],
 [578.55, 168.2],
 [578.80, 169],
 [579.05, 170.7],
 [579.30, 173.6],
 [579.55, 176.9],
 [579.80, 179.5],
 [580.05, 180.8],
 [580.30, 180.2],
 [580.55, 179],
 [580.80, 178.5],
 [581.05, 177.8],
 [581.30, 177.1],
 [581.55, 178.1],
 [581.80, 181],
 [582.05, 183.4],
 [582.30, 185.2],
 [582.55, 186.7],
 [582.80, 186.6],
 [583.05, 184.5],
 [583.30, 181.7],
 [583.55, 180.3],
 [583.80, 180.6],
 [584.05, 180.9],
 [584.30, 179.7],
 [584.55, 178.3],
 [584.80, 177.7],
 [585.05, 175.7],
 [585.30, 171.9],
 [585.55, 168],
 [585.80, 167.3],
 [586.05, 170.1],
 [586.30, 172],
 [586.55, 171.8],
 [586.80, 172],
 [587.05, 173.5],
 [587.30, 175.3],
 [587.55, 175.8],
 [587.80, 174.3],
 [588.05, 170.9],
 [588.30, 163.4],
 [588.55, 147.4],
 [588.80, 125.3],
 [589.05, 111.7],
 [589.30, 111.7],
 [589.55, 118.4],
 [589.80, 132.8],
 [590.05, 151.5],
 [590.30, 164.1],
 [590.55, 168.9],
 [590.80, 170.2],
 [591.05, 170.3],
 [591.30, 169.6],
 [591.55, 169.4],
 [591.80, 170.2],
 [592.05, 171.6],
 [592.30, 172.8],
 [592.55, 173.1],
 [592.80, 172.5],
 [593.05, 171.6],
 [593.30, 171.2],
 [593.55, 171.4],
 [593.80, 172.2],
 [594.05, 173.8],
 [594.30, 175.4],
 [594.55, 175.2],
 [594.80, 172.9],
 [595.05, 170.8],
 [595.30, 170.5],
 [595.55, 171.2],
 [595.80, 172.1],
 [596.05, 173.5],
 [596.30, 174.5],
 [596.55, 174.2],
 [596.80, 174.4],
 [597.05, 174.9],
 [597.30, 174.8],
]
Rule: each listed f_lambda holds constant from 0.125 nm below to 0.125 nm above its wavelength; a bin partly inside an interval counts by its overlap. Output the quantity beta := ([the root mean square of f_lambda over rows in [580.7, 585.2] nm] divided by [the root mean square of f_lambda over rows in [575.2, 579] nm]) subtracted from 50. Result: 49.0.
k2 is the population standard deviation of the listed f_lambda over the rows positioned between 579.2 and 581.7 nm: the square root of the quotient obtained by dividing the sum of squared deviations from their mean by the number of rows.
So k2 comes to 2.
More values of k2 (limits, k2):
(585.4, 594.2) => 18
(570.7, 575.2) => 5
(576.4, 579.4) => 3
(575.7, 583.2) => 5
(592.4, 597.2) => 2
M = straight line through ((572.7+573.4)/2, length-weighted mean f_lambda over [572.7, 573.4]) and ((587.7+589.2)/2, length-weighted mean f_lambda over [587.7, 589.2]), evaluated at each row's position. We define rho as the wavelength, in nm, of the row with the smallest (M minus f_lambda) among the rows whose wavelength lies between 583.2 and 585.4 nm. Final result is 584.05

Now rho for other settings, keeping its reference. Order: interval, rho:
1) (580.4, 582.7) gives 582.55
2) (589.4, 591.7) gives 591.05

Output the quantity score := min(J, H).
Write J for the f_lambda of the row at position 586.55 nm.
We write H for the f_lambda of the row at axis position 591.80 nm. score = 170.2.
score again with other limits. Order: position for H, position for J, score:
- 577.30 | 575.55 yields 173.9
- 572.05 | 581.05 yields 175.7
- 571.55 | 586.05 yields 170.0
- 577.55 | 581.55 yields 174.1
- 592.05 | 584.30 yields 171.6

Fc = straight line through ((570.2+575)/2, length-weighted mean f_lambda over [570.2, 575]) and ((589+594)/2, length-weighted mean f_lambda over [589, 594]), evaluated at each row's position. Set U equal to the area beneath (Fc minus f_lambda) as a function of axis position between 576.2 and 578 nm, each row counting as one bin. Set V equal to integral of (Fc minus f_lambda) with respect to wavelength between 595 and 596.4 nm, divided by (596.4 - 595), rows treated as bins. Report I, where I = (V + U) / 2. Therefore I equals -12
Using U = -9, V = -15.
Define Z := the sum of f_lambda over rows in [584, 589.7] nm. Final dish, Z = 3733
